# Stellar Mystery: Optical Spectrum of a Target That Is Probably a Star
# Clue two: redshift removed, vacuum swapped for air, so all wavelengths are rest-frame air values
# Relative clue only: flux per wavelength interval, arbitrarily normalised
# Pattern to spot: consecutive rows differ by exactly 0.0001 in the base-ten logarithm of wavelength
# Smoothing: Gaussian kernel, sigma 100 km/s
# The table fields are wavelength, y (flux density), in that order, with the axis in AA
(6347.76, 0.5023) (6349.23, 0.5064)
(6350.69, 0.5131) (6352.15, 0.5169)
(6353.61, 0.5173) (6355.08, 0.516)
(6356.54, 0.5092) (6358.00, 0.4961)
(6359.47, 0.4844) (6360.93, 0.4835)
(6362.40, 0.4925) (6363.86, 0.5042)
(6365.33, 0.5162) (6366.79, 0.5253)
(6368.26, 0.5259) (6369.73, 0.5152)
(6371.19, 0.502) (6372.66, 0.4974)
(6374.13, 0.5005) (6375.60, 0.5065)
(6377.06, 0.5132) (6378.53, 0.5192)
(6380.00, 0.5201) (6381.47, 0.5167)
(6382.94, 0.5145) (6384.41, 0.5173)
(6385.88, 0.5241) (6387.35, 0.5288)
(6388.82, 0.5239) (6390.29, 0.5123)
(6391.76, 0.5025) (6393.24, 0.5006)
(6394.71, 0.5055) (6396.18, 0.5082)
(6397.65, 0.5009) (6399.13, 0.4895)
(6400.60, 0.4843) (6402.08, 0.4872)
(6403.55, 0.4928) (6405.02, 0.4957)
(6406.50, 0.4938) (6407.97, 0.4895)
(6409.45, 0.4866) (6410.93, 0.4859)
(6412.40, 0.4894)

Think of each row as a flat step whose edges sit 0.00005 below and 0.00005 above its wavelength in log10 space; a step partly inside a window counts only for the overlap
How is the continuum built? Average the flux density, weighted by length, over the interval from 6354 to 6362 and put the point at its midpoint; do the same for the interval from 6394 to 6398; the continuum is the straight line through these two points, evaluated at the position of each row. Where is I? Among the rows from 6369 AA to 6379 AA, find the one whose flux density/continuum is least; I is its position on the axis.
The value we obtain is 6372.66 AA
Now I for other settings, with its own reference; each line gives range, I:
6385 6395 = 6393.24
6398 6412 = 6410.93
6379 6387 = 6382.94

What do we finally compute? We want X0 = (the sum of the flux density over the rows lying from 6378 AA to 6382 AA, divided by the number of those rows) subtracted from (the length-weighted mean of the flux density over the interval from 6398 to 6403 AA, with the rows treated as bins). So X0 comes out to -0.031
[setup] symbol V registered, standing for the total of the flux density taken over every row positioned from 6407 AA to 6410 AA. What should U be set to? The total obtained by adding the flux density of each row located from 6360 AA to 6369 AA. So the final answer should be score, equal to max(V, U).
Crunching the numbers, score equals 3.0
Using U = 3.0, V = 1.0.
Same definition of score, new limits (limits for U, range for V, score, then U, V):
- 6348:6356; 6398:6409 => 3.4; 2.6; 3.4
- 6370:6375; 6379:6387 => 2.6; 1.5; 2.6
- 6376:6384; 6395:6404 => 3.0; 2.6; 3.0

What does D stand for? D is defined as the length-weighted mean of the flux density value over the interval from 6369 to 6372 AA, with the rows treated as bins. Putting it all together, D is 0.509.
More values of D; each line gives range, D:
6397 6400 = 0.494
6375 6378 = 0.512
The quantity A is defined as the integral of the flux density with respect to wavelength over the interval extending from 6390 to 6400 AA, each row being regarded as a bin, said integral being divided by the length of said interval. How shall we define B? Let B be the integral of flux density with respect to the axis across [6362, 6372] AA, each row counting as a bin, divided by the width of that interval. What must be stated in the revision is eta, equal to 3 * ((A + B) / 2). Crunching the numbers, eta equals 1.52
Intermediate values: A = 0.502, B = 0.512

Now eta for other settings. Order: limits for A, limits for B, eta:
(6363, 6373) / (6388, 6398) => 1.53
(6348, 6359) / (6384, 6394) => 1.54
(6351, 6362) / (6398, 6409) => 1.49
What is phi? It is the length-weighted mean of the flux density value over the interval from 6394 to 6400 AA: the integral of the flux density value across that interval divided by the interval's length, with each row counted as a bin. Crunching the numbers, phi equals 0.501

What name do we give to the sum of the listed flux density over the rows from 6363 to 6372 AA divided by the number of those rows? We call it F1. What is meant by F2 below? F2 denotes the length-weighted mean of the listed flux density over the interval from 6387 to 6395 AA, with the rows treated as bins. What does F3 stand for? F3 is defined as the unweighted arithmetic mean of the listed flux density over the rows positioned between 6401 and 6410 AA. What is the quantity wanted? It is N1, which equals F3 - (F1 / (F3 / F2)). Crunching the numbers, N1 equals -0.046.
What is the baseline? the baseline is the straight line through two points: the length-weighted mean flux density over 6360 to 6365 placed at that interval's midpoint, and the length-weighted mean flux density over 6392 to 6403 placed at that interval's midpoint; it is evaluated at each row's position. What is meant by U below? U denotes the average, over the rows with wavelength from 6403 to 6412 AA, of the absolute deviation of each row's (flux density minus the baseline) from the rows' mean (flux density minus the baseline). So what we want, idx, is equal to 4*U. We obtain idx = 0.014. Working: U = 0.0035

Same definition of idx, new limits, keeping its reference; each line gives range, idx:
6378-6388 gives 0.014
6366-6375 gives 0.045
